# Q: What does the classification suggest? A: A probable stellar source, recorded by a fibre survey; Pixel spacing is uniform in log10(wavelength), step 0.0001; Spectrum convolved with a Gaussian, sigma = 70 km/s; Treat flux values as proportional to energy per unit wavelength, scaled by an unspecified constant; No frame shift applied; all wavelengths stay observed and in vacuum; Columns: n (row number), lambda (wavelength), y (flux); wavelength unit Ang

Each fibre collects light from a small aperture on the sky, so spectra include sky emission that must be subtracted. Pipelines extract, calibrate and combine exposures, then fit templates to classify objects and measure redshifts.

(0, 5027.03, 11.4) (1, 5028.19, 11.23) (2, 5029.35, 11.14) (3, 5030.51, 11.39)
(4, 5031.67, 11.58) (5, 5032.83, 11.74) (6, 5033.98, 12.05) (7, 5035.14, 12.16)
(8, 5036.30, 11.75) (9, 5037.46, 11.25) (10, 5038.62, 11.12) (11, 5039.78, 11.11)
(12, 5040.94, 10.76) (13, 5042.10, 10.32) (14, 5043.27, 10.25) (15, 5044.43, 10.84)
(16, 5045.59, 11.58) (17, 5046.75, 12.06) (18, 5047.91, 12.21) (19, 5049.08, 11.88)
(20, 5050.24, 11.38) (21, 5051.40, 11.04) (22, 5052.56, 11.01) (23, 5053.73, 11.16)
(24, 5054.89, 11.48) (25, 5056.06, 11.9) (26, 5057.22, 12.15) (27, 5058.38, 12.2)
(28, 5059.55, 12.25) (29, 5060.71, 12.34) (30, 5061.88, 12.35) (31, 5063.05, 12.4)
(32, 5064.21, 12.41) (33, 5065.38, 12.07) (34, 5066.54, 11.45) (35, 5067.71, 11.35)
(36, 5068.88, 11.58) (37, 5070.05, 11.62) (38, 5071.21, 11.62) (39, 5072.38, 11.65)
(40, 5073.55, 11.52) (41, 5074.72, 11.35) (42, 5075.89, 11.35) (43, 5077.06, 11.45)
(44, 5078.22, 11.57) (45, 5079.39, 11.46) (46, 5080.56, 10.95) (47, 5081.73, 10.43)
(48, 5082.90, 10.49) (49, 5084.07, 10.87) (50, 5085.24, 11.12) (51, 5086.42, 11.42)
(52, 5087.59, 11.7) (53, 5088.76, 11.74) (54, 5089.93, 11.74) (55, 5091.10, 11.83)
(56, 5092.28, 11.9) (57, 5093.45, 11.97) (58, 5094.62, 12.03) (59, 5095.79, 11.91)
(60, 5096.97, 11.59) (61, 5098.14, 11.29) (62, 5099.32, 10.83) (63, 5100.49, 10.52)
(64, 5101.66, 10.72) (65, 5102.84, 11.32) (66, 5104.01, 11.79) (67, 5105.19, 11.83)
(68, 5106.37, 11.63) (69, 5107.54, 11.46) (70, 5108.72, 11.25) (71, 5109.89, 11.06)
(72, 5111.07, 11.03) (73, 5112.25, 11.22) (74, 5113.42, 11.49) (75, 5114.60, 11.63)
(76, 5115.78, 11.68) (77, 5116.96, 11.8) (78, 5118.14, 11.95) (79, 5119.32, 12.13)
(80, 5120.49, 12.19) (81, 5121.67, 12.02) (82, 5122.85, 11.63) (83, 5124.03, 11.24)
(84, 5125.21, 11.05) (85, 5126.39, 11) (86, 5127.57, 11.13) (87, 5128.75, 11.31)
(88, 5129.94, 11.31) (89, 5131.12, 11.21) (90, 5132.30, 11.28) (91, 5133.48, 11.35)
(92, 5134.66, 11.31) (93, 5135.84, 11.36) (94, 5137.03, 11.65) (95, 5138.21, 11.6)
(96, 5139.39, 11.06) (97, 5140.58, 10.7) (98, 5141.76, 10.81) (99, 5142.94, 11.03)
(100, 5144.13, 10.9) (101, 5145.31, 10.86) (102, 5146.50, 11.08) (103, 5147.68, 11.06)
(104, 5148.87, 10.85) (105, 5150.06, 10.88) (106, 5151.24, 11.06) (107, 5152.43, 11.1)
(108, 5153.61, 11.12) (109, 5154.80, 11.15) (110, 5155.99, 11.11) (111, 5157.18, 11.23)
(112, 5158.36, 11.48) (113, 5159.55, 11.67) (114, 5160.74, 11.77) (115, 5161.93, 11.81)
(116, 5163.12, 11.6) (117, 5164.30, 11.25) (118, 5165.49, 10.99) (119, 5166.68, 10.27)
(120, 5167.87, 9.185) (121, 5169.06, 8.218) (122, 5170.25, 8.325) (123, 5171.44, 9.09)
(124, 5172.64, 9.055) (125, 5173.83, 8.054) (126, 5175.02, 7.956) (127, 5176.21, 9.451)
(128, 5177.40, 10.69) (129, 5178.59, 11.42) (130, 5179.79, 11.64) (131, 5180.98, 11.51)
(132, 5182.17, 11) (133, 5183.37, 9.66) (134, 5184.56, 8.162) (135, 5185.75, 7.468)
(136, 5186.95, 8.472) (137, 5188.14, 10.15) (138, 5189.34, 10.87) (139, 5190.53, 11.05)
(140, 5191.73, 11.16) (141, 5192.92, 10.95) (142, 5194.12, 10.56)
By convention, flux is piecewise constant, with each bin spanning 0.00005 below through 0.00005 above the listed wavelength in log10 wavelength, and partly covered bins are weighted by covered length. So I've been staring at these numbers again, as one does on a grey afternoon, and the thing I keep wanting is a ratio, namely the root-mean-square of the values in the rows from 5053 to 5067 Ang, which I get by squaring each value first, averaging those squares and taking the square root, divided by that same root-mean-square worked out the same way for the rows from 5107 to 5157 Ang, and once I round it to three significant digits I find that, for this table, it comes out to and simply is 1.06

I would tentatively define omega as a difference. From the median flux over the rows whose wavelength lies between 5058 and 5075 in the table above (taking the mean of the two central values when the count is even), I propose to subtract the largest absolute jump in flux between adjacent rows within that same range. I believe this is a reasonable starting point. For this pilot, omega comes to 11.03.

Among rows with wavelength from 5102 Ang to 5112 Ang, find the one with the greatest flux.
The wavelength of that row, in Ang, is 5105.19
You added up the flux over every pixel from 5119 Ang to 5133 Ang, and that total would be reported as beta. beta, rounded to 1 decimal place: 137.5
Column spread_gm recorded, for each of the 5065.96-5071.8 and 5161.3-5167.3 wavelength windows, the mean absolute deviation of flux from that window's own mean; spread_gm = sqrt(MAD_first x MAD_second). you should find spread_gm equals 0.21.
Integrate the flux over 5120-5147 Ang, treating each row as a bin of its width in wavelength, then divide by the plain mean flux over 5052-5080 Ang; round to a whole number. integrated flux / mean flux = 26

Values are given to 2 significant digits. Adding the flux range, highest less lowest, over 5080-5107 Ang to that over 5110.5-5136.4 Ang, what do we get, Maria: 2.8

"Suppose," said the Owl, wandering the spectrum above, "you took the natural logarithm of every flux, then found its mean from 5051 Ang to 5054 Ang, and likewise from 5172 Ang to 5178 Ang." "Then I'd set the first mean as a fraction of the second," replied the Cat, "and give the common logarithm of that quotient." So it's 0.039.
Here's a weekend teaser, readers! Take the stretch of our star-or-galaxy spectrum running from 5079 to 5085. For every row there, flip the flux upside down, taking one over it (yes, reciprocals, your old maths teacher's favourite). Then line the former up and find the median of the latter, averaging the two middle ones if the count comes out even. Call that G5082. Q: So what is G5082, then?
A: 0.0920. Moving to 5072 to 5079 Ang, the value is 0.0871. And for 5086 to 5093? 0.0852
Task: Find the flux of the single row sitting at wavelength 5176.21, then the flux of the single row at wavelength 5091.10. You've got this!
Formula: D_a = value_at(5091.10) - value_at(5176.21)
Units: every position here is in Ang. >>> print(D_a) 2.4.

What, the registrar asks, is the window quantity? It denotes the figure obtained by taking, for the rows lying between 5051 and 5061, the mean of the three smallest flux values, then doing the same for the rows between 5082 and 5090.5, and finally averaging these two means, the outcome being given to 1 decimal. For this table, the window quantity 10.9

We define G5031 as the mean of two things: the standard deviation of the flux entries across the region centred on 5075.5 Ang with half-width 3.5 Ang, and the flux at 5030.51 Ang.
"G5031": 5.8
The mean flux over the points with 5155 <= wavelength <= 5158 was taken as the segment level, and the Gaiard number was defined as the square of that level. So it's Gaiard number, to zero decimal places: 125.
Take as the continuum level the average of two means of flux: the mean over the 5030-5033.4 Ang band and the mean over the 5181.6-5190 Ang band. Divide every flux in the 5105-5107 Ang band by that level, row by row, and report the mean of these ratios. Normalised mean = 1.12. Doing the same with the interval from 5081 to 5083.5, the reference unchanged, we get 1.00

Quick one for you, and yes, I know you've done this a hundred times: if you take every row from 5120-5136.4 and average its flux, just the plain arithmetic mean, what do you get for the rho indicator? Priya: 11.4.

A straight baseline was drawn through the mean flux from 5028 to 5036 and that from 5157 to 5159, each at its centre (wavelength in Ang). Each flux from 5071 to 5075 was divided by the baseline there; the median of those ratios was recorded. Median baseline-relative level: 1.00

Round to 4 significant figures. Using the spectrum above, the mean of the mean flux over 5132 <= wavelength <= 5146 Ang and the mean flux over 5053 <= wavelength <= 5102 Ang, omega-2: 11.36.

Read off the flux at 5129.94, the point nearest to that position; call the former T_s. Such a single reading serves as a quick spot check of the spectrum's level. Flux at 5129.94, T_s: 11.31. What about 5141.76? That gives 10.81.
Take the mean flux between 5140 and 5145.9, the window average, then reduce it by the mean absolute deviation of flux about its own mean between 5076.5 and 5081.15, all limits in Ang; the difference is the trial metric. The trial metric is 10.7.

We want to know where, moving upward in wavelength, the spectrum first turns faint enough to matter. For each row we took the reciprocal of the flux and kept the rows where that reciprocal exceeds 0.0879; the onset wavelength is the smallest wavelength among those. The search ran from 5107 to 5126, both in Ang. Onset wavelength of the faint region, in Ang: 5108.72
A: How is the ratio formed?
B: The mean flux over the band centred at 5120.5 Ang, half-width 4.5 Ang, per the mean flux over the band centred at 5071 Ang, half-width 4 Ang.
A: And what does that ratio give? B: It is 1.03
